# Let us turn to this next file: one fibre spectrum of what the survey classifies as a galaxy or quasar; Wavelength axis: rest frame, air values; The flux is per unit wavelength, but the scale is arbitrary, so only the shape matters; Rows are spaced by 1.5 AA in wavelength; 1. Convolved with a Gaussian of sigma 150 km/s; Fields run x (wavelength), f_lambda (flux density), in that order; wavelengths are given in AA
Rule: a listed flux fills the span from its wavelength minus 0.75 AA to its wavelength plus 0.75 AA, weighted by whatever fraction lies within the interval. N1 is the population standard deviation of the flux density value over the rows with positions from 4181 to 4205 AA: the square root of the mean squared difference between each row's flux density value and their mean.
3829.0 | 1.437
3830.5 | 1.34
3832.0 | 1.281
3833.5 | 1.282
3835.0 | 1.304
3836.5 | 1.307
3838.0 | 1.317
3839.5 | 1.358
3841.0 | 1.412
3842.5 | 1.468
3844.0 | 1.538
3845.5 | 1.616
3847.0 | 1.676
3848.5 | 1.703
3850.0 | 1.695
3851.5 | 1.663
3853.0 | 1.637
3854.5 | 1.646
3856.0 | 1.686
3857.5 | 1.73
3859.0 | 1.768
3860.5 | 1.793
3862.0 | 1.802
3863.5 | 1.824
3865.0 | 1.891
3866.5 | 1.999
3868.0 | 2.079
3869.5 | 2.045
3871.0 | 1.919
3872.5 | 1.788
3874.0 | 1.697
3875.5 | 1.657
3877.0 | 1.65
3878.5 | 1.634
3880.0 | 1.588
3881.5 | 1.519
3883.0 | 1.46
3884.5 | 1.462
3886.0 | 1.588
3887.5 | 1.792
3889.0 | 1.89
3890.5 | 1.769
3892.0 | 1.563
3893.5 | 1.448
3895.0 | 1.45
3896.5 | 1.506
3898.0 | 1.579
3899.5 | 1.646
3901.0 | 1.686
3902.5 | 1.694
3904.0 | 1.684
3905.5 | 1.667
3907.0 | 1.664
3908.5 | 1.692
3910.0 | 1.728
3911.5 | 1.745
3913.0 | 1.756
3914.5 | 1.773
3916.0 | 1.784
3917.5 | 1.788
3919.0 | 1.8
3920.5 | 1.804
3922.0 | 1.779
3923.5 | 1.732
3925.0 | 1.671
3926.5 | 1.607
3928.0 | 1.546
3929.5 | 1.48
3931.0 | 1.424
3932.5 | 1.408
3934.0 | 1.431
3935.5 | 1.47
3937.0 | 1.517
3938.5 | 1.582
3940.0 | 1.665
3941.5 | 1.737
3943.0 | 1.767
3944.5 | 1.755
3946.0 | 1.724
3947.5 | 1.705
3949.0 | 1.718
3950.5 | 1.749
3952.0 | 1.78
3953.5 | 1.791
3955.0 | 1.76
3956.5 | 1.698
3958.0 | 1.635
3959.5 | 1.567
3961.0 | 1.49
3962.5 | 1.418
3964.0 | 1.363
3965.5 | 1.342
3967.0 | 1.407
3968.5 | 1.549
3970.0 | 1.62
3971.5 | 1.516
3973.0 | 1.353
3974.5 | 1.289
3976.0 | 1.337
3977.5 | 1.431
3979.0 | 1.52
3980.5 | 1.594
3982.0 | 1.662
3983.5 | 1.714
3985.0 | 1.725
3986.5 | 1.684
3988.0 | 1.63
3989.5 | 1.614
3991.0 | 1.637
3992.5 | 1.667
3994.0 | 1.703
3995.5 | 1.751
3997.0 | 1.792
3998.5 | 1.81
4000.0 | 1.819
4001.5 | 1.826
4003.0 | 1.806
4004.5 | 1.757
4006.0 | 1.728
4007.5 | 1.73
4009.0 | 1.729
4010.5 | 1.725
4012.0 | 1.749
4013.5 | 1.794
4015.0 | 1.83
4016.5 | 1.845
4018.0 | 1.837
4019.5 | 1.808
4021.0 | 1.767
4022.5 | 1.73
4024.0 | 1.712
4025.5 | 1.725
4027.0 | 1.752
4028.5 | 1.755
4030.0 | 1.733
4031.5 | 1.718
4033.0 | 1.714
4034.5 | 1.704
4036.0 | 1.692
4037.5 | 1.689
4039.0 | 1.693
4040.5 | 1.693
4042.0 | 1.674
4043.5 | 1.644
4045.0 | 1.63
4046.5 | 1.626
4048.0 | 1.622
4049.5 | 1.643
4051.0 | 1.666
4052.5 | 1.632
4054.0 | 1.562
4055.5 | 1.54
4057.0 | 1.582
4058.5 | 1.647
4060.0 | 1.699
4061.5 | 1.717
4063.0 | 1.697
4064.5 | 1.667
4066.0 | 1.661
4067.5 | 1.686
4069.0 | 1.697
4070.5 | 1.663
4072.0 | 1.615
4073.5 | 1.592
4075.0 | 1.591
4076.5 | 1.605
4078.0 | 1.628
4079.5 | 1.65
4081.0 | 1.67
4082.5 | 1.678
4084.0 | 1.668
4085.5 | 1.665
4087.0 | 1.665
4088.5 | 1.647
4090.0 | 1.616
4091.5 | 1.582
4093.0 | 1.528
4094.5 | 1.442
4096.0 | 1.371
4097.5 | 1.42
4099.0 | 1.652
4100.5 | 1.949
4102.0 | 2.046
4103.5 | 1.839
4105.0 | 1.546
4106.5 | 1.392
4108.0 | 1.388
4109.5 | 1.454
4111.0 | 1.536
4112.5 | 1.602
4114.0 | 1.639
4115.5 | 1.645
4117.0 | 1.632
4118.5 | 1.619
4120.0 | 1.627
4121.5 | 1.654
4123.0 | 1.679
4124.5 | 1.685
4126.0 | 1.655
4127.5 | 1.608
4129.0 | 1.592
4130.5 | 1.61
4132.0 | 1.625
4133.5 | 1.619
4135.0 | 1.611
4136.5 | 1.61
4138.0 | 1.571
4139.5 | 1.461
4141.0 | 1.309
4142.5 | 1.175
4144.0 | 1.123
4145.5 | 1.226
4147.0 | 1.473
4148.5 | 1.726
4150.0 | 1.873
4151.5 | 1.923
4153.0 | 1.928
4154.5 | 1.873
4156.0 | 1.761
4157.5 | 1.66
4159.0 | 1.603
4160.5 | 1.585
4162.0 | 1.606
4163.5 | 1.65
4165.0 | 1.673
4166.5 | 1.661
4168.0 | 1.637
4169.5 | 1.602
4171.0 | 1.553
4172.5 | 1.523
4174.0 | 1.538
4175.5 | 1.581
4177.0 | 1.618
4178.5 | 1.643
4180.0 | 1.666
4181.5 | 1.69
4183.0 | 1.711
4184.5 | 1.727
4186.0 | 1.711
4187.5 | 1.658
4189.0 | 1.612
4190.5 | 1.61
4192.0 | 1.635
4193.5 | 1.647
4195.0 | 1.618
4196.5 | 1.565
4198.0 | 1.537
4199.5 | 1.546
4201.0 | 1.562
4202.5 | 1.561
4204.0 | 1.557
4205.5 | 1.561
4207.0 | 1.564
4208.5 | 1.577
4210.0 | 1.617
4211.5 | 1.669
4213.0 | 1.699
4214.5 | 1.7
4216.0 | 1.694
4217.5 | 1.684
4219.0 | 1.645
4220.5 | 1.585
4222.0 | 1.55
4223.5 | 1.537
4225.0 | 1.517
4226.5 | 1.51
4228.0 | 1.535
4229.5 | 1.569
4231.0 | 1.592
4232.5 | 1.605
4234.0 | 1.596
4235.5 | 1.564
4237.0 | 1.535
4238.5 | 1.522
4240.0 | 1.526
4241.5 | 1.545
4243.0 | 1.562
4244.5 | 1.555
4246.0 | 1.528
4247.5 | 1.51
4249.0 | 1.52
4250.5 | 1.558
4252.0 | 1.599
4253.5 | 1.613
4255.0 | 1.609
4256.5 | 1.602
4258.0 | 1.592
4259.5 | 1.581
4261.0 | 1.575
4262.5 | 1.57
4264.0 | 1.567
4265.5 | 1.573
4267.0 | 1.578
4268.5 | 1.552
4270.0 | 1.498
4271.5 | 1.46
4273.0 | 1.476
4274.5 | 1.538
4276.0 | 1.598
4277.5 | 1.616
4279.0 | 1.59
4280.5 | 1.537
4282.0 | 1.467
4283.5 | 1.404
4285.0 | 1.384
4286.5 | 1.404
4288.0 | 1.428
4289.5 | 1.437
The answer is 0.062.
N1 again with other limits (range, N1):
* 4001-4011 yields 0.039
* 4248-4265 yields 0.026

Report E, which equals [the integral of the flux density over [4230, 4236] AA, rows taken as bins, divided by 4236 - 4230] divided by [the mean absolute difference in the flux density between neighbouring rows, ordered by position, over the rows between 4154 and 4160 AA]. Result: 18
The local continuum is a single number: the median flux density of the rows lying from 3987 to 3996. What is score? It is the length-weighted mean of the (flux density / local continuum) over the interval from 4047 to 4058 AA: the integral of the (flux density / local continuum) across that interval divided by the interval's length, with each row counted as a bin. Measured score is 0.97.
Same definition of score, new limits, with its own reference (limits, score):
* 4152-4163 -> 1.04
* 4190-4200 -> 0.97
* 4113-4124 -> 0.99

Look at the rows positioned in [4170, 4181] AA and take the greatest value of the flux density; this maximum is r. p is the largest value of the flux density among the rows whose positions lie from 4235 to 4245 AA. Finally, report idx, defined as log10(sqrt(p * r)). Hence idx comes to 0.21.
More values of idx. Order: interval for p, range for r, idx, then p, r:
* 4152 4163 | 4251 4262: 0.25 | 1.928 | 1.613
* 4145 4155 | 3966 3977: 0.25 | 1.928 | 1.62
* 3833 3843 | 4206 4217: 0.20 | 1.468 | 1.7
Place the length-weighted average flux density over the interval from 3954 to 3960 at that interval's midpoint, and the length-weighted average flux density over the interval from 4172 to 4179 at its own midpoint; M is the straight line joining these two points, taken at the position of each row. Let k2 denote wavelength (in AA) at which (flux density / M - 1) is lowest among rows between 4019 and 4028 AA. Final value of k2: 4024.0 AA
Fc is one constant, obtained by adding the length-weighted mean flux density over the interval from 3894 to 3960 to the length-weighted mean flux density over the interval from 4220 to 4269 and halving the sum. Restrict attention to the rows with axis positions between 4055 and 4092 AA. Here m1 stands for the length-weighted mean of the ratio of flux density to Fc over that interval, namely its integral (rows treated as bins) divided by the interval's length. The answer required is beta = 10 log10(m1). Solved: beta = 0.09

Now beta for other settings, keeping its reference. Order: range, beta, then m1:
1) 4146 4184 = 0.15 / 1.03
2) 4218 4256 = -0.14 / 0.97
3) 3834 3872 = 0.16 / 1.04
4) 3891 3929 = 0.16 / 1.04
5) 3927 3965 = -0.02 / 1.00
